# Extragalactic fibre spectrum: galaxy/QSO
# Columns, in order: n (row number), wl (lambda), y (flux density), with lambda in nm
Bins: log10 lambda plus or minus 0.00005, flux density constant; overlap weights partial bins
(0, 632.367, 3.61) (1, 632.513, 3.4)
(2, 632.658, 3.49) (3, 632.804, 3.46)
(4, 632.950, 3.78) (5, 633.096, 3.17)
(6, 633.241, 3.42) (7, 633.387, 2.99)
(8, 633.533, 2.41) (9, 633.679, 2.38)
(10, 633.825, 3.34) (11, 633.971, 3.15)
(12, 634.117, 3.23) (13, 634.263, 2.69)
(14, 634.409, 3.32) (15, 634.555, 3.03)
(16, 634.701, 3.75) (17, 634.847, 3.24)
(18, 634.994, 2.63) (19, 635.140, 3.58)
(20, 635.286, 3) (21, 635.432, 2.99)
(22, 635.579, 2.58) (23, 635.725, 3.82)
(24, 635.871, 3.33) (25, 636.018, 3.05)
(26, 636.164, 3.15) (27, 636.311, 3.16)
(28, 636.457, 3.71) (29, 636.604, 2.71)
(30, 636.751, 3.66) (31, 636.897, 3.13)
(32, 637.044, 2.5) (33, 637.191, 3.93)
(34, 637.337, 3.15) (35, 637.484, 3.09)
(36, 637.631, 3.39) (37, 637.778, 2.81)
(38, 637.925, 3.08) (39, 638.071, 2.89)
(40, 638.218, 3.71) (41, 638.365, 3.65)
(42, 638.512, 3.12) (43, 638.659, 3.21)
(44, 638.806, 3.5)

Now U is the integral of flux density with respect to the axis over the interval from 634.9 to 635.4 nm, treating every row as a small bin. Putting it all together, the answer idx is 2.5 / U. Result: 1.63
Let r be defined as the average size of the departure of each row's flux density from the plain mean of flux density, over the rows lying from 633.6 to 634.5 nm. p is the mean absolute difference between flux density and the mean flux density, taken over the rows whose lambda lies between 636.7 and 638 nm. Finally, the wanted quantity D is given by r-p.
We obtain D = 0.01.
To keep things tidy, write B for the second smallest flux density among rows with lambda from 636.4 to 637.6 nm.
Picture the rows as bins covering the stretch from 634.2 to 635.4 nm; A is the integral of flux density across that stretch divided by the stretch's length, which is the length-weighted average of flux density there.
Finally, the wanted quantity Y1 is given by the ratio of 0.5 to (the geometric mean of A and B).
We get 0.171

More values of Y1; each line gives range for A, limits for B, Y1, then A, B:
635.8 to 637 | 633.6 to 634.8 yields 0.170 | 3.22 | 2.69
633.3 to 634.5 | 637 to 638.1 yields 0.174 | 2.94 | 2.81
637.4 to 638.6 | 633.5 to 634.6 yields 0.180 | 3.22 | 2.41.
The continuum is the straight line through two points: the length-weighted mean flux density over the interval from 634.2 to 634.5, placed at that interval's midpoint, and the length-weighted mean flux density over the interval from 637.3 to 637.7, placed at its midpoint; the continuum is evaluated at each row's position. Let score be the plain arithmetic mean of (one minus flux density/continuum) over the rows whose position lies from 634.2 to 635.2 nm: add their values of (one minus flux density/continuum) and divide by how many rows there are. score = -0.04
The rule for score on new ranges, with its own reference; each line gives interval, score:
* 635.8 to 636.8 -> -0.04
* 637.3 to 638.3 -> 0.02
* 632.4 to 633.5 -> -0.15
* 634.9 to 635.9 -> -0.02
